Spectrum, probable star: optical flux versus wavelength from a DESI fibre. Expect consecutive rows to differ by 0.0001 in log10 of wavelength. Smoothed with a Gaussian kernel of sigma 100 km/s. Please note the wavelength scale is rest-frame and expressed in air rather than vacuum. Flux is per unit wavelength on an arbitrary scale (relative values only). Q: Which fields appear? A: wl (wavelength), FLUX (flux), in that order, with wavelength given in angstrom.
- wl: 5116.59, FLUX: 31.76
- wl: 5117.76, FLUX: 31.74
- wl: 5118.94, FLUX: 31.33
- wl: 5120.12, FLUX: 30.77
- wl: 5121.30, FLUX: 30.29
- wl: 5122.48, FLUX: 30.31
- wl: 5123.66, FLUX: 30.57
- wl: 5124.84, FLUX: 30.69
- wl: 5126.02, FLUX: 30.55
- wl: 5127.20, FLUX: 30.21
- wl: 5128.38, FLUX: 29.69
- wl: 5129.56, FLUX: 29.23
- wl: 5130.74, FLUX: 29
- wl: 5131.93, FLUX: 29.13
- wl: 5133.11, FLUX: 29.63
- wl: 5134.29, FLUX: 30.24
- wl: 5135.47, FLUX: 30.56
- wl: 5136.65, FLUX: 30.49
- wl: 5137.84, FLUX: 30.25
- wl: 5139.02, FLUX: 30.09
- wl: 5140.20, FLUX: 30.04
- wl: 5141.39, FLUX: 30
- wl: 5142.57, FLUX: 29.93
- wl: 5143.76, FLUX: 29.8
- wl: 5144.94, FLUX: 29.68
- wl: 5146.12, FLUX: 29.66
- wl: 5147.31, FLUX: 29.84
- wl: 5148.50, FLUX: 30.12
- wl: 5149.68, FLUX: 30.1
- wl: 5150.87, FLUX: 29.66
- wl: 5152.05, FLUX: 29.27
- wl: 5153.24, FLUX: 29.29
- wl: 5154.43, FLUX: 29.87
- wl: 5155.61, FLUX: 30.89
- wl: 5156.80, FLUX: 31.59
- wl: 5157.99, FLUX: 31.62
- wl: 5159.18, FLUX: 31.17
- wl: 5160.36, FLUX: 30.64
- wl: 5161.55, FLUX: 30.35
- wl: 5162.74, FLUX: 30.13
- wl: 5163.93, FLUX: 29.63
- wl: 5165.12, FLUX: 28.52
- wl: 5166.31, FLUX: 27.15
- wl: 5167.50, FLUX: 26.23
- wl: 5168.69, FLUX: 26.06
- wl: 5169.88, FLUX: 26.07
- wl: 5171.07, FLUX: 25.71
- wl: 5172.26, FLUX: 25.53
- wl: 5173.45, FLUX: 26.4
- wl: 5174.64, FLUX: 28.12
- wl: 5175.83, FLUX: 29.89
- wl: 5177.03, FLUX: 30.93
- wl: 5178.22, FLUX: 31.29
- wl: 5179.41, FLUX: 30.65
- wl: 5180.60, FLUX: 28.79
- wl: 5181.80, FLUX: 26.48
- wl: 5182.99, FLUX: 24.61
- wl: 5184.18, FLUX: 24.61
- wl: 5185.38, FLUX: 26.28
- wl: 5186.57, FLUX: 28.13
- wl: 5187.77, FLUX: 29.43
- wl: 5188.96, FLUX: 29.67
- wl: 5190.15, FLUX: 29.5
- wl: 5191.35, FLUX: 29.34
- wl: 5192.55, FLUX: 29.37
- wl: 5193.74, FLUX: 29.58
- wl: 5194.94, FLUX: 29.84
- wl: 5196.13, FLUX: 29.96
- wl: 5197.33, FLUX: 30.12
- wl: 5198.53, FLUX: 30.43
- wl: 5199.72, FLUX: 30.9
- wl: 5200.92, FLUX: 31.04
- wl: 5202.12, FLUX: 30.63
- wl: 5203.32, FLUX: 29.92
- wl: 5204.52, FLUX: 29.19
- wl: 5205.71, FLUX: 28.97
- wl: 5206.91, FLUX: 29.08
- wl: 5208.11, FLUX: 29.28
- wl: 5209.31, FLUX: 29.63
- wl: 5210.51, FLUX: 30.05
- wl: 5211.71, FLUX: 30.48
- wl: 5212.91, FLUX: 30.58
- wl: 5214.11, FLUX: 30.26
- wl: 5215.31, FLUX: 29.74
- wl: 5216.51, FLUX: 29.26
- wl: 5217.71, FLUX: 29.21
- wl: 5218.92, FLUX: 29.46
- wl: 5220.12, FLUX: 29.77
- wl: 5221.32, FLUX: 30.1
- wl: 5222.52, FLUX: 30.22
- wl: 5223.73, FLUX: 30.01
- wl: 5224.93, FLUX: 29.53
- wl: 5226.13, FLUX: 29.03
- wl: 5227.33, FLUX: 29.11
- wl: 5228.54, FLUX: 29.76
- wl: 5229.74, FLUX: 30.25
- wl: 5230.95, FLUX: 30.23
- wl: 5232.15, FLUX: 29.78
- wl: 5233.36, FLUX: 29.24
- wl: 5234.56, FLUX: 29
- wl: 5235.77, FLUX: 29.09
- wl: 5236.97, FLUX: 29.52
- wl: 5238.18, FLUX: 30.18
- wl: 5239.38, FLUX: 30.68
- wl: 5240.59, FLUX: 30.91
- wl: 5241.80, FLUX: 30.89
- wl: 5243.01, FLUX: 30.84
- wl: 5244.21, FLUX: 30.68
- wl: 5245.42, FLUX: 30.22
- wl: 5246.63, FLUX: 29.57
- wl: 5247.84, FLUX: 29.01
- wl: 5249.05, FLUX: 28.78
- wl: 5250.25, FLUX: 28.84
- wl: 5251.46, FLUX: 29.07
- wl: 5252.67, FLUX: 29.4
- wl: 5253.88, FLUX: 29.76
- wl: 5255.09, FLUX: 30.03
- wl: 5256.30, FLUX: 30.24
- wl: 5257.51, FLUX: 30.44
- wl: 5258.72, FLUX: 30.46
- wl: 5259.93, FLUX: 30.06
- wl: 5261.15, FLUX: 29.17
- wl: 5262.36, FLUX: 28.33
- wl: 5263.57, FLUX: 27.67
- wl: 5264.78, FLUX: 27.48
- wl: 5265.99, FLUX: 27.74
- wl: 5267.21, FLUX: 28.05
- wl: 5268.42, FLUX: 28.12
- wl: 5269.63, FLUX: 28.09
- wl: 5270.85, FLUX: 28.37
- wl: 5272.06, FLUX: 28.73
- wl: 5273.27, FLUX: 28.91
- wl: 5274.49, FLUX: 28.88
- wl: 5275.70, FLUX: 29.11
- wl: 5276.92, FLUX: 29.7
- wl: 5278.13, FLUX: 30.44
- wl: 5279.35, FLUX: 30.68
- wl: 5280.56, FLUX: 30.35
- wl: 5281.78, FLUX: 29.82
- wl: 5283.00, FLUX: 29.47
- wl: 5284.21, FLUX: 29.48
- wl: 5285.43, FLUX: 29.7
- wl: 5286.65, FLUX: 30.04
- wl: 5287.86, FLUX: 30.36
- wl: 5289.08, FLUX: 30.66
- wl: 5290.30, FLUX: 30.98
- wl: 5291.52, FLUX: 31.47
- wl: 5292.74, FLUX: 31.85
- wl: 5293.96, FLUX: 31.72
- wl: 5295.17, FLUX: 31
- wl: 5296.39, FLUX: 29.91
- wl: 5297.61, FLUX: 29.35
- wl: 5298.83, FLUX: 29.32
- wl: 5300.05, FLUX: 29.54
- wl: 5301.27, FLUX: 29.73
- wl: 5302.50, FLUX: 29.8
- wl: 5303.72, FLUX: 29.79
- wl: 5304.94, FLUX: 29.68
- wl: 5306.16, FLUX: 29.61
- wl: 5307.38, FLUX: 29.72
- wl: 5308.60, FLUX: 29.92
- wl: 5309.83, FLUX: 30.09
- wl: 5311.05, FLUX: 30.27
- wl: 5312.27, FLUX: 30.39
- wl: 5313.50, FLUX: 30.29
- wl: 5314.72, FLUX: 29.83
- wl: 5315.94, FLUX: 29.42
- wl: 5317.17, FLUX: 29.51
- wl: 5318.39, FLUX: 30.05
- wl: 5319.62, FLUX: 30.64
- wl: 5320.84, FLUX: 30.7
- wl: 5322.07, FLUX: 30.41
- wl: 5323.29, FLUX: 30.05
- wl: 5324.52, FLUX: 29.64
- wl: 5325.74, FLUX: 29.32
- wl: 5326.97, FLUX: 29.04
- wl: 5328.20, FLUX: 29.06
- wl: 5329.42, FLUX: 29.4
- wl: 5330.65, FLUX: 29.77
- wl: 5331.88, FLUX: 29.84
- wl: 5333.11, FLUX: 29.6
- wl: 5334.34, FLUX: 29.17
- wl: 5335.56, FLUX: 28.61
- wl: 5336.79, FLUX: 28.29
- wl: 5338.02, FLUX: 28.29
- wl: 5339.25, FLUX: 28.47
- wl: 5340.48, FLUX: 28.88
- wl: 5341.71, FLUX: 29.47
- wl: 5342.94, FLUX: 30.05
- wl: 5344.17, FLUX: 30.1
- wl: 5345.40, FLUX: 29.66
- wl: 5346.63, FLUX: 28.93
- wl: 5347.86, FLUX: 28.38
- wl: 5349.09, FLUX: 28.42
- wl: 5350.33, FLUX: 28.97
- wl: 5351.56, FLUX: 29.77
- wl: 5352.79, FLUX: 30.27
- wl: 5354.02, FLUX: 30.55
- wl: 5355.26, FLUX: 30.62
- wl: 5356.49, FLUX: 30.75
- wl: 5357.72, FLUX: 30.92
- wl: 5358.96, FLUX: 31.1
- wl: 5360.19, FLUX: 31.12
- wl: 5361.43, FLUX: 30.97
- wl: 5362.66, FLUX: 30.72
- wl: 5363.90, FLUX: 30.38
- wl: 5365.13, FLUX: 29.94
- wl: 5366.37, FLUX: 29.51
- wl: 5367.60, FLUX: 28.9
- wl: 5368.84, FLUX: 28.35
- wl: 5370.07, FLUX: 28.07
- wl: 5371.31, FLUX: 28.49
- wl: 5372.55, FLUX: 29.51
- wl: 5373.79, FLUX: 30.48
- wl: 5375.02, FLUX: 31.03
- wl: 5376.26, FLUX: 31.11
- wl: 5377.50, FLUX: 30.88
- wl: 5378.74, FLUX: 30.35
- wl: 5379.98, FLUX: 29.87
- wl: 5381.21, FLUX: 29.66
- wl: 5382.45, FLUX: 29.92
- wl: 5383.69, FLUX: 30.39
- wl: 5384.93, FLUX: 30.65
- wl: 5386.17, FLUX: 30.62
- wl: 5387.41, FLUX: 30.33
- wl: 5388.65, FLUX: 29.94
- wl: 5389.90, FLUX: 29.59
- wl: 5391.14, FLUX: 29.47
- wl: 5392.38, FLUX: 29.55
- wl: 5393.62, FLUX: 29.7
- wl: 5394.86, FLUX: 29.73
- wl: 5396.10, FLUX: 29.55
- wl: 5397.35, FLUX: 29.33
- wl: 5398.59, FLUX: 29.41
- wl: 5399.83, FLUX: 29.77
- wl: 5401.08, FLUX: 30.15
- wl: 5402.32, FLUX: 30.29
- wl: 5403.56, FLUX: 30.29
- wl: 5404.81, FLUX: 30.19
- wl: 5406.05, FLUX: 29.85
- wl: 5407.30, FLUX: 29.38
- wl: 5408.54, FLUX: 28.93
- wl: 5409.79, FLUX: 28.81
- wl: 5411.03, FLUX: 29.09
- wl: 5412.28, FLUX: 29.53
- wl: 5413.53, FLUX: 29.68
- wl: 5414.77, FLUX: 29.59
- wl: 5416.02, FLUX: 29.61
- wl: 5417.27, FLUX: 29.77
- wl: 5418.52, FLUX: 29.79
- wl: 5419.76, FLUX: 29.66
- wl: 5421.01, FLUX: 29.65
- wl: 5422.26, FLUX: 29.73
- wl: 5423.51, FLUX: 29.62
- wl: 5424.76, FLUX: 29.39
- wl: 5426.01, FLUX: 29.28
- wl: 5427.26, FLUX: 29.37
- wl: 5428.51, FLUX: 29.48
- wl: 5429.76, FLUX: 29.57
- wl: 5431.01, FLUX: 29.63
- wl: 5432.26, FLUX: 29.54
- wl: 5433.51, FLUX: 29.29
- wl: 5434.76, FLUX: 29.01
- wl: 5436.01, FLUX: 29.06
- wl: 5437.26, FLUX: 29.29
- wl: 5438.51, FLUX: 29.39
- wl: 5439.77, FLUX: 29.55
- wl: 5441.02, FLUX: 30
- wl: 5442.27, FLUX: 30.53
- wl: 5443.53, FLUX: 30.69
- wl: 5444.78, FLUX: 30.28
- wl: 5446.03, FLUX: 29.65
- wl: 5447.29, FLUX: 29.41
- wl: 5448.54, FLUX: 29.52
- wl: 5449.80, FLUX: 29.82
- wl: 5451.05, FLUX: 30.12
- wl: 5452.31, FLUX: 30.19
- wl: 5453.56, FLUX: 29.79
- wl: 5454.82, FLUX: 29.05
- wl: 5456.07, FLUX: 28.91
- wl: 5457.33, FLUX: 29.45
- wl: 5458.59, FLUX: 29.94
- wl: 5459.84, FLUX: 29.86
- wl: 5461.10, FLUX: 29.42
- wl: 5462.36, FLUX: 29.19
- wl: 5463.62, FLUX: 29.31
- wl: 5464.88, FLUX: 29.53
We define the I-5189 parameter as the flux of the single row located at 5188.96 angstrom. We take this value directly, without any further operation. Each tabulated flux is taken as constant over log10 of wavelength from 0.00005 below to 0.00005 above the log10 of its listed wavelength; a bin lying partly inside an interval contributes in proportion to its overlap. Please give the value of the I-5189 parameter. 29.67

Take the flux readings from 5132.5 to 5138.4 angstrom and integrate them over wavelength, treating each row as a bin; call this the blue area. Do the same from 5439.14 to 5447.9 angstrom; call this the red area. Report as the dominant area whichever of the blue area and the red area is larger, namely 263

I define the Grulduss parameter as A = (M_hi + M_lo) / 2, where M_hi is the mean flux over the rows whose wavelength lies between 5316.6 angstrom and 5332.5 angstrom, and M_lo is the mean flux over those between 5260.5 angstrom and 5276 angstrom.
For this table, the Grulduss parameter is 29.1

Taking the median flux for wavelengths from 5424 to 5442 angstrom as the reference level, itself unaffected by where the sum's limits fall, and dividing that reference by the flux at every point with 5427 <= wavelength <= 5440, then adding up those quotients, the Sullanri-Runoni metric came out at 11.0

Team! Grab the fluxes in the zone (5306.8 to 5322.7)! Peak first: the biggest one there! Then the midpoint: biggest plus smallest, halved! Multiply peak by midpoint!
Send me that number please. 923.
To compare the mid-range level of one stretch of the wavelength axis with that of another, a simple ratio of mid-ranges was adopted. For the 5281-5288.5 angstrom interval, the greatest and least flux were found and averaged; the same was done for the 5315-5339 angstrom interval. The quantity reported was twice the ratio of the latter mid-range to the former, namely 1.97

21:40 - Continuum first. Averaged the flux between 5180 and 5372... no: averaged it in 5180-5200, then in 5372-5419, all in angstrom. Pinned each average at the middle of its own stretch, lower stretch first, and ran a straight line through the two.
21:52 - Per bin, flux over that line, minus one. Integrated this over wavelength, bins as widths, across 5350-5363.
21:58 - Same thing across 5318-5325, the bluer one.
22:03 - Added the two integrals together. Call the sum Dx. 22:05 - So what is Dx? 0.6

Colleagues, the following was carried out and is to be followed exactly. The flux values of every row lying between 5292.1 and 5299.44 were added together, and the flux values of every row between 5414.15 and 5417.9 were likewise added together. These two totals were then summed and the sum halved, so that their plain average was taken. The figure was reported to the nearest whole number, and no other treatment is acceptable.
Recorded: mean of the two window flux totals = 136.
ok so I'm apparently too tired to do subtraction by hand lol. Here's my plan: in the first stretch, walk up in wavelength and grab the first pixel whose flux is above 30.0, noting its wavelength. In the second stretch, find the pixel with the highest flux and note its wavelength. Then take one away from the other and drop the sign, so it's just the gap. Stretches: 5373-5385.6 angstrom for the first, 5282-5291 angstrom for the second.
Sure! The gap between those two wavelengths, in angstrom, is 83.5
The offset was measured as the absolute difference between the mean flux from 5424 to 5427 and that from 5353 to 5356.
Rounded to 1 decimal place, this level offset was 1.2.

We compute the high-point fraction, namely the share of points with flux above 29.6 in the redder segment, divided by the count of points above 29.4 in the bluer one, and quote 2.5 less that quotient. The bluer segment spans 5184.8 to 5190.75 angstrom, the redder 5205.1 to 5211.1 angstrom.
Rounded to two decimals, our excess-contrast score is 2.37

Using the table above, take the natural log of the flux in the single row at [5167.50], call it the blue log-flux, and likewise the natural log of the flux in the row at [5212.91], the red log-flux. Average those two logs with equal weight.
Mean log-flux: 3.34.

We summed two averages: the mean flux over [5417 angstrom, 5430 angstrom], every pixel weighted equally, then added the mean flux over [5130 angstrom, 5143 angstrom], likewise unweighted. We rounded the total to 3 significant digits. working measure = 59.5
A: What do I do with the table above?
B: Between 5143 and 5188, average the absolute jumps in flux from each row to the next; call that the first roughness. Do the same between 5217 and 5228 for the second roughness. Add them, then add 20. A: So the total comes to 21.0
